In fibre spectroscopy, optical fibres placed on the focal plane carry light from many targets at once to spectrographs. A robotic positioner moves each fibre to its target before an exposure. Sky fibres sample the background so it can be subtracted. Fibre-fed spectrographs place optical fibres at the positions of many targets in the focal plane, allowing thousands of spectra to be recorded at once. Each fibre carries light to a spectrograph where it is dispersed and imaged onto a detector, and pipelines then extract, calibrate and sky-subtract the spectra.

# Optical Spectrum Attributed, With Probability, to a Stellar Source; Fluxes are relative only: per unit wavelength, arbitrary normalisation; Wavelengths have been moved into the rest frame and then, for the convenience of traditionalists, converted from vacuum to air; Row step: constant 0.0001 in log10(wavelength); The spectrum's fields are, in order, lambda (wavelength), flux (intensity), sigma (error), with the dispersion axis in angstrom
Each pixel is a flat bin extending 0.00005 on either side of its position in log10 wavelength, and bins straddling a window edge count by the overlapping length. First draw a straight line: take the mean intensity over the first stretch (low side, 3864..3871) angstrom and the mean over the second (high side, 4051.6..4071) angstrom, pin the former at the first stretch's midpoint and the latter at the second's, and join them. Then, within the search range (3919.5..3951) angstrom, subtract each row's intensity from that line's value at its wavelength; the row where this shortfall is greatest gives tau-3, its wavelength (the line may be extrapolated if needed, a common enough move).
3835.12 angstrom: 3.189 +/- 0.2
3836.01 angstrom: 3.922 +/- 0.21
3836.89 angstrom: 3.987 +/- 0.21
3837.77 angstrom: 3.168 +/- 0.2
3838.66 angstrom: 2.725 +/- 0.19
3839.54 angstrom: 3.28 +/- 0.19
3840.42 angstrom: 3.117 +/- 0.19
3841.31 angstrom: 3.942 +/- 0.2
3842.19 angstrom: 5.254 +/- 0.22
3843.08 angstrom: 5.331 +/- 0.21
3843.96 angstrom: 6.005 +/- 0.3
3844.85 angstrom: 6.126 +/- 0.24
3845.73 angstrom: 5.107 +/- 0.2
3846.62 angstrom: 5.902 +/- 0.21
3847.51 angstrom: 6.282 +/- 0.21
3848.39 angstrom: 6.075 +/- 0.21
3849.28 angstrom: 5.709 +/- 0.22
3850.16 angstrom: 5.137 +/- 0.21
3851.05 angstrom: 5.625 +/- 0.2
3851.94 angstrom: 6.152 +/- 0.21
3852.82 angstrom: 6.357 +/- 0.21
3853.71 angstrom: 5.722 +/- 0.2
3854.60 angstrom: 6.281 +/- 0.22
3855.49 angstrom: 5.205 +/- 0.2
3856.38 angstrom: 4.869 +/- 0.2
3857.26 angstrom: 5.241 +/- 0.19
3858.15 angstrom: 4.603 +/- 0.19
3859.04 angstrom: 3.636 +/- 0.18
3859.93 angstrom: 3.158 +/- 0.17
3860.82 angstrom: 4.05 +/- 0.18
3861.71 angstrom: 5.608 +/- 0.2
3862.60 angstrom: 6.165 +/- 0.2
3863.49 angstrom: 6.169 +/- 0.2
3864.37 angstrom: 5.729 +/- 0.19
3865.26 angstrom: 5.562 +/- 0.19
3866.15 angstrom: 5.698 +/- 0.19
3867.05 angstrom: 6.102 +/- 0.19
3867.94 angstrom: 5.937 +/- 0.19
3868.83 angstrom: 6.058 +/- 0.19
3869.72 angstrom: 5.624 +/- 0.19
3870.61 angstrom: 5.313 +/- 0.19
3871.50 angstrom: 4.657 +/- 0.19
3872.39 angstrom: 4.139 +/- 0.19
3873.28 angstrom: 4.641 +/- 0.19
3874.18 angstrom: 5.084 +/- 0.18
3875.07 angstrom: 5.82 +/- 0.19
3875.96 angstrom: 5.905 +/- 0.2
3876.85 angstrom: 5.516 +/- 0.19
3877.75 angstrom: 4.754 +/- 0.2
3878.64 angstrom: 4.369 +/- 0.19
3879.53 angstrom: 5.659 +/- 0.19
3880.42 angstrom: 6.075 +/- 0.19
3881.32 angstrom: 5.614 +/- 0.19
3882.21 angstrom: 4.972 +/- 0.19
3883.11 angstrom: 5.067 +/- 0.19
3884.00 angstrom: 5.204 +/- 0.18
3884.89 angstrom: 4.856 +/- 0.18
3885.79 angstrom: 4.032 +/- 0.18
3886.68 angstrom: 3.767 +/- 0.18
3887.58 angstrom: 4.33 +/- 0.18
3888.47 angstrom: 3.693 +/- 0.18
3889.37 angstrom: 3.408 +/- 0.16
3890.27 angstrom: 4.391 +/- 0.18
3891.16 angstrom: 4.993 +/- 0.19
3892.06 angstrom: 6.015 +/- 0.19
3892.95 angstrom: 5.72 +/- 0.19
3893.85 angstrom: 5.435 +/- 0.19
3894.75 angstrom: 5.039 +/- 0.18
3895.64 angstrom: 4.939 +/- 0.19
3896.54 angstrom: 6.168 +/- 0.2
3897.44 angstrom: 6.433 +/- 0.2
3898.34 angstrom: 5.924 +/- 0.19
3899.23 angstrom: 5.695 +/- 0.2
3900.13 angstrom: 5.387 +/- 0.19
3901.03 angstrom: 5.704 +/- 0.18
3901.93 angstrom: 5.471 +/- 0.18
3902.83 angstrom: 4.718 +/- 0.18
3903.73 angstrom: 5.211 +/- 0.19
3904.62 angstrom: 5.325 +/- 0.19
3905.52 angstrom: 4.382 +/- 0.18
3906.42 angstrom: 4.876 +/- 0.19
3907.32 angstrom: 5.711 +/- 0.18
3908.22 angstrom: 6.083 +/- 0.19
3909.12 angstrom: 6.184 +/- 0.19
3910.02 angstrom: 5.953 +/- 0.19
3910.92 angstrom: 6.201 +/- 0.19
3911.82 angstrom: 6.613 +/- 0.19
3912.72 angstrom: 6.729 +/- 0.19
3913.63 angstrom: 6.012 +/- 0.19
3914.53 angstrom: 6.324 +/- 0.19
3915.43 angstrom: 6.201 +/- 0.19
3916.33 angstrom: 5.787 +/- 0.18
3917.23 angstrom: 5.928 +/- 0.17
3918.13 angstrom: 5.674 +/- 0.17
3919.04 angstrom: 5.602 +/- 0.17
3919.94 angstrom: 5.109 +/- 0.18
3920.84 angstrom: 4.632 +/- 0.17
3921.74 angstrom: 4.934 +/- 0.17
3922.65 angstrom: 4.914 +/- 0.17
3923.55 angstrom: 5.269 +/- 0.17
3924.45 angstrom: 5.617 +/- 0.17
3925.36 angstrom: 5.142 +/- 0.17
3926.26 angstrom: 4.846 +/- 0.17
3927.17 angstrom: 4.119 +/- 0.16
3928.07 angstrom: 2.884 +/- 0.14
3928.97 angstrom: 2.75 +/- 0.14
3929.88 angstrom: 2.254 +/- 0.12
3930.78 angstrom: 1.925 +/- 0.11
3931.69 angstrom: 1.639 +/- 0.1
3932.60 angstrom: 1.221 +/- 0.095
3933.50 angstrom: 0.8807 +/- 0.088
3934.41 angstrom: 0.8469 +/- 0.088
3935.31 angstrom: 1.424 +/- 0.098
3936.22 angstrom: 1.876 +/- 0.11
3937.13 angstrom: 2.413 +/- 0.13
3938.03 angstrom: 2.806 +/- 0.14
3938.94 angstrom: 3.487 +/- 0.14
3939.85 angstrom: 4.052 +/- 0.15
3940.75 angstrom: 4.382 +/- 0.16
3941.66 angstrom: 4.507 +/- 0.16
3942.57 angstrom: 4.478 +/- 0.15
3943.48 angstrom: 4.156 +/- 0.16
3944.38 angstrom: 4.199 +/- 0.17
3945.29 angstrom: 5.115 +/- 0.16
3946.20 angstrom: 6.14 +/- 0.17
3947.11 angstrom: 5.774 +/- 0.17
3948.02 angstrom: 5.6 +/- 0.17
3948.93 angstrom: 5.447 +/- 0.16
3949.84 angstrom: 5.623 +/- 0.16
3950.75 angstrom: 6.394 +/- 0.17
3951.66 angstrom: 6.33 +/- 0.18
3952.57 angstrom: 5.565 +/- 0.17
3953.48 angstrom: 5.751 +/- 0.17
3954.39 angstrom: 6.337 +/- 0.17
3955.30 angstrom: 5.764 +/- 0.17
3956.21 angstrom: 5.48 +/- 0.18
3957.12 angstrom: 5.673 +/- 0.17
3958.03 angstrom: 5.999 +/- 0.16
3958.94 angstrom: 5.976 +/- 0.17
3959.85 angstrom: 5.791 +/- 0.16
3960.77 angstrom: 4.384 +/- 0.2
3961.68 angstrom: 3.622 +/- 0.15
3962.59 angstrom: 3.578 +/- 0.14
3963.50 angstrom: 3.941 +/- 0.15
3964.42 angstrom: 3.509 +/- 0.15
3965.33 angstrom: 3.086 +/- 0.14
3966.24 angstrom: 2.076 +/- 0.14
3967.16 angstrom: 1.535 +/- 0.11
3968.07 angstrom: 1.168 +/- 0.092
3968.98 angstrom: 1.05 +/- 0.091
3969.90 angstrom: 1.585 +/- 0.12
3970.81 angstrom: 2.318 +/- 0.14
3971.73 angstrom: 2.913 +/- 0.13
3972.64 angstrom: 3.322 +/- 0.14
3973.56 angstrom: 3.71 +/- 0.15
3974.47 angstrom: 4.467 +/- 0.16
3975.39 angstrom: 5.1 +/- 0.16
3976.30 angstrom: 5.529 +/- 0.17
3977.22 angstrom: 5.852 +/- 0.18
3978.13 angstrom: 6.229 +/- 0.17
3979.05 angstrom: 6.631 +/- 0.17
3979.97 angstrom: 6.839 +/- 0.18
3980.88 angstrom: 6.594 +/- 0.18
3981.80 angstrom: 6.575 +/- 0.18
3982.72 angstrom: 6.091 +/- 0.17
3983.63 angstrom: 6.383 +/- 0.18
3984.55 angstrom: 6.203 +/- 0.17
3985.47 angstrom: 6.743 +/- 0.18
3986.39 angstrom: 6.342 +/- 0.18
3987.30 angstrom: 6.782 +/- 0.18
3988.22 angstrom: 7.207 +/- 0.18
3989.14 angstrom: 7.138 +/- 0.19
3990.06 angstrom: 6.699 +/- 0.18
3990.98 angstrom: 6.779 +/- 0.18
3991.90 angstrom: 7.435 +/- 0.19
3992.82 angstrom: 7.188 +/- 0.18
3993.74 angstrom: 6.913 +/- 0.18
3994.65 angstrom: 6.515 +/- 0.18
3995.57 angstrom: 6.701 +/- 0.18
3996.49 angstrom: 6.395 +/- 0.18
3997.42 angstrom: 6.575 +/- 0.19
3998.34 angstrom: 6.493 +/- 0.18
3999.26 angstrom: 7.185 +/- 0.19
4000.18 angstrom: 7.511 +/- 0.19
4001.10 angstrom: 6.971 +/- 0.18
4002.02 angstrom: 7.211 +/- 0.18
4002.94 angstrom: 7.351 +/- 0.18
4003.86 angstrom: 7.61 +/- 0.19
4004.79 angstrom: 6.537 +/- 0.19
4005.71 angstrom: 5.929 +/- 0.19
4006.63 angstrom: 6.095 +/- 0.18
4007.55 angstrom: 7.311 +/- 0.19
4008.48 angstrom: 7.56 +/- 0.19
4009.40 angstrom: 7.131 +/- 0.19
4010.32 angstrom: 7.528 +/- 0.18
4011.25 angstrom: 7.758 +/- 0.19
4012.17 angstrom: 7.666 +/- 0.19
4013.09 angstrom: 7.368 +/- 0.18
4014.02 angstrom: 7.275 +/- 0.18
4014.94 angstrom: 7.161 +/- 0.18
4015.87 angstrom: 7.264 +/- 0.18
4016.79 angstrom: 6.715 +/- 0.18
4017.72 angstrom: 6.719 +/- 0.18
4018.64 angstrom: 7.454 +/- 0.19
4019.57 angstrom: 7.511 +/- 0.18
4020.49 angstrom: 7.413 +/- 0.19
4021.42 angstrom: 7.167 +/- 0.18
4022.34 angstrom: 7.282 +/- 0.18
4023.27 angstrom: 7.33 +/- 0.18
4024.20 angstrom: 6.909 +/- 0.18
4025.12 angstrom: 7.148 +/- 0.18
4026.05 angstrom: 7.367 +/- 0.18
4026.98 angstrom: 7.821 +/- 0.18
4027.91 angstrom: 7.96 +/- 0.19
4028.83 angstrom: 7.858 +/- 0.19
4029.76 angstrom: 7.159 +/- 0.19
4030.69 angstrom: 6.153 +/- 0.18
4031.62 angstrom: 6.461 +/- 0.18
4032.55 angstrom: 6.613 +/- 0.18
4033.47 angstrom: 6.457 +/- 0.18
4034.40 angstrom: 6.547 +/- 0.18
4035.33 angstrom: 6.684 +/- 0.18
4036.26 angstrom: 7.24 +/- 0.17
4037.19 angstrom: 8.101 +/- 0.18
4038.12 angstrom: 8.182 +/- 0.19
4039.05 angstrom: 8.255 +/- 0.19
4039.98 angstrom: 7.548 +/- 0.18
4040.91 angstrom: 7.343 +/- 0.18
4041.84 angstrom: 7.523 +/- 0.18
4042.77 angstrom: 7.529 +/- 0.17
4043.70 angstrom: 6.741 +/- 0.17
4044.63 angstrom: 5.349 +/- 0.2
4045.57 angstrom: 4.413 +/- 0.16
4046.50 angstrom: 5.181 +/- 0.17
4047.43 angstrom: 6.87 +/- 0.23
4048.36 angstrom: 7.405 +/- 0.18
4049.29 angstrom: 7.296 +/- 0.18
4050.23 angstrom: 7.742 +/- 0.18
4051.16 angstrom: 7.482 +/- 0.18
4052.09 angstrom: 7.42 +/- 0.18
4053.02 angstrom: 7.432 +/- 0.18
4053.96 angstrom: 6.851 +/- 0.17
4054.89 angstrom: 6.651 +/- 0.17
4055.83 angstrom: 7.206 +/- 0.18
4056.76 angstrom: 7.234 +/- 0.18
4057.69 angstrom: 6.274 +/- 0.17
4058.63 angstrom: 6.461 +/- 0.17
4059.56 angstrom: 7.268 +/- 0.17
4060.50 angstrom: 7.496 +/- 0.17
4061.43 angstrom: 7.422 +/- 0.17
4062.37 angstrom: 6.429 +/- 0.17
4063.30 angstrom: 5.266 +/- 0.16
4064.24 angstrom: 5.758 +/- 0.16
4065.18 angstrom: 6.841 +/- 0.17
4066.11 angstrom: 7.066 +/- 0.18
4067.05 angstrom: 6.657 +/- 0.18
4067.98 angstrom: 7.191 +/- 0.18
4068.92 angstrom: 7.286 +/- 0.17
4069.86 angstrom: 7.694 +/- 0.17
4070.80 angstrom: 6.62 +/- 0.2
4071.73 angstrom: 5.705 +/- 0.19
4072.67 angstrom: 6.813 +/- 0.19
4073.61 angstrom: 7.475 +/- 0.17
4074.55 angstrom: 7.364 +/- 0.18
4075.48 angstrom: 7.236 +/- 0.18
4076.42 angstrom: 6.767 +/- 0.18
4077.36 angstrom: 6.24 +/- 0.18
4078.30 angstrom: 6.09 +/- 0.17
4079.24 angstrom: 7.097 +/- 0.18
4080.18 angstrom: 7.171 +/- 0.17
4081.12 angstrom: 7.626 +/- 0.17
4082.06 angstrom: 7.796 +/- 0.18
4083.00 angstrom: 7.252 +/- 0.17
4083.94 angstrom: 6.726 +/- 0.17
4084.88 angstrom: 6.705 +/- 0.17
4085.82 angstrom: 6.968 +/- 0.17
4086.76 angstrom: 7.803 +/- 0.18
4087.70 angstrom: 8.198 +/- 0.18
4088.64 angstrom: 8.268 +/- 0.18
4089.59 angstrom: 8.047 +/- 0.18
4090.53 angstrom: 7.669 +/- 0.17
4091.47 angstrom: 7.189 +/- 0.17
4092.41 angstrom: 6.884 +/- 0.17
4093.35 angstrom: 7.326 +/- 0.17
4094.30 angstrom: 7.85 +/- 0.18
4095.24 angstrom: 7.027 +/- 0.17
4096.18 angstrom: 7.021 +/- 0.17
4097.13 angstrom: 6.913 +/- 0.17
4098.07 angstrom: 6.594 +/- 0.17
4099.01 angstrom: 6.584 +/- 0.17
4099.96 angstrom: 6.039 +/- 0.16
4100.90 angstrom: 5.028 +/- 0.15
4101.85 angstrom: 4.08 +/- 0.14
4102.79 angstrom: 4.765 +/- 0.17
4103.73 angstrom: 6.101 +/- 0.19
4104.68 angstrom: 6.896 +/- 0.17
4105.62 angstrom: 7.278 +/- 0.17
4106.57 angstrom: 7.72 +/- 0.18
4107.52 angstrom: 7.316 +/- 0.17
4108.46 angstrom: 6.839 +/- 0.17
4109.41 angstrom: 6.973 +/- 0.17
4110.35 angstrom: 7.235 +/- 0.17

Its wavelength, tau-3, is 3934.41 angstrom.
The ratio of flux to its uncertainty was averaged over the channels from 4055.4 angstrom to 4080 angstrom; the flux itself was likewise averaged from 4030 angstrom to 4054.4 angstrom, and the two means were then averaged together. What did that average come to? 22.9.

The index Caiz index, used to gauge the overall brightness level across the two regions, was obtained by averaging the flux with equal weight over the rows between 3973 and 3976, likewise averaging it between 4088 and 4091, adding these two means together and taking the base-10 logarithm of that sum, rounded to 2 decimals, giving 1.09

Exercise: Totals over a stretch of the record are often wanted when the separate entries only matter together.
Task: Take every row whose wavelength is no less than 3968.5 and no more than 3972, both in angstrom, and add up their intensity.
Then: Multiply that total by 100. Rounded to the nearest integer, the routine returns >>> 787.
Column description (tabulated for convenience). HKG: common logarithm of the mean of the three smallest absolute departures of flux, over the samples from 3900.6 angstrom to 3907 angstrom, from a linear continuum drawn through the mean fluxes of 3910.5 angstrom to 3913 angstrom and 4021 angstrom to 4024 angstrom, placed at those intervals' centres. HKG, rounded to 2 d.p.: -0.02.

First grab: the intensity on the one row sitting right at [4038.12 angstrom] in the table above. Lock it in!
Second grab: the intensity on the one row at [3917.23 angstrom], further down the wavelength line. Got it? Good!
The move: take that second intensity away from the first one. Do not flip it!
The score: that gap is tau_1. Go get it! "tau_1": 2.3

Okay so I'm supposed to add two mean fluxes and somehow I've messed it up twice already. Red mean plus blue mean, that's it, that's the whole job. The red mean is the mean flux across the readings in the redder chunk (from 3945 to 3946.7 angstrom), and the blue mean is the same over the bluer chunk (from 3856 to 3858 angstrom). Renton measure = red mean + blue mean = 10.7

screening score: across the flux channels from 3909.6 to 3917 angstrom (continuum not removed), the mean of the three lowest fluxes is 5.9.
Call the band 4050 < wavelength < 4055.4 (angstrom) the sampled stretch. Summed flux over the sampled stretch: 44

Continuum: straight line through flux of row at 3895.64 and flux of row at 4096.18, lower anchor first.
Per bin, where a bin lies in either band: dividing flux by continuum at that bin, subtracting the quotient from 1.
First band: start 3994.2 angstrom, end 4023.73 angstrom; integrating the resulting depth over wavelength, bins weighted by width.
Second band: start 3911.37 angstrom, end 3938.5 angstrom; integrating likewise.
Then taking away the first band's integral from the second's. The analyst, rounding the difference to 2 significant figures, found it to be 11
